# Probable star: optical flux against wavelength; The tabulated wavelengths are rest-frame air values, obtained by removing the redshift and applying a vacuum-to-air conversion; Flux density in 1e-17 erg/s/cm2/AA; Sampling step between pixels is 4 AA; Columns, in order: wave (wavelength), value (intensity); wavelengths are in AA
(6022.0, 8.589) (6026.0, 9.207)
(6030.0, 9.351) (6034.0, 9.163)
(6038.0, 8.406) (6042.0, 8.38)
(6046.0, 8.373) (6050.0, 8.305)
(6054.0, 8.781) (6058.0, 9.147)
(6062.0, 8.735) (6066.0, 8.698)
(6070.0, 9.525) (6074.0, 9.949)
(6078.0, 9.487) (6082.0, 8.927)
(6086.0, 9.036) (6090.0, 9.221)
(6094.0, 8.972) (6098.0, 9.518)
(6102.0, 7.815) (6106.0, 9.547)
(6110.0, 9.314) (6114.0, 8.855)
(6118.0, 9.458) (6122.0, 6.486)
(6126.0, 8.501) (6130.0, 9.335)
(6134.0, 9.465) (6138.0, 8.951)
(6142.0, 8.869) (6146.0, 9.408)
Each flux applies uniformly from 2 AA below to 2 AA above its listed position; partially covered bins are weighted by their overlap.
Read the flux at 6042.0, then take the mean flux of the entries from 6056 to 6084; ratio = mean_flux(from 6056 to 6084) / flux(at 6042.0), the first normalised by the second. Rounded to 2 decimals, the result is 1.10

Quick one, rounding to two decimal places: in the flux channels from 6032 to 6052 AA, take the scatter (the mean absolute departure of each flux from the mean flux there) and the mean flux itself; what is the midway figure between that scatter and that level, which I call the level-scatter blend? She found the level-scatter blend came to 4.39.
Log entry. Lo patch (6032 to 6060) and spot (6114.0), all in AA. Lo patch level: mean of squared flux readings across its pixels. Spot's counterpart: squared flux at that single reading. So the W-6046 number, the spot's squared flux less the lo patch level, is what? 3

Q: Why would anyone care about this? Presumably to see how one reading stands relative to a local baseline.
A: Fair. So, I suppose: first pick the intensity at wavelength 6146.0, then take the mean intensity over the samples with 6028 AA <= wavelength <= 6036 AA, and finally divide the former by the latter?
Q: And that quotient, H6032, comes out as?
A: 1.02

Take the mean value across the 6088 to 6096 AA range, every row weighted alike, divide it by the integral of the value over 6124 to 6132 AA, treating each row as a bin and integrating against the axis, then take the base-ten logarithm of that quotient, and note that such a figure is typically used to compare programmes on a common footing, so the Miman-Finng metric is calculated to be -0.894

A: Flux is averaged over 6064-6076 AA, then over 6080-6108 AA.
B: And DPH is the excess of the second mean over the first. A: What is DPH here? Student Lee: -0.4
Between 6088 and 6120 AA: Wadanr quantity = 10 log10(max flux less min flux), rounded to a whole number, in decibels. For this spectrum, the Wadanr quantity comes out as 2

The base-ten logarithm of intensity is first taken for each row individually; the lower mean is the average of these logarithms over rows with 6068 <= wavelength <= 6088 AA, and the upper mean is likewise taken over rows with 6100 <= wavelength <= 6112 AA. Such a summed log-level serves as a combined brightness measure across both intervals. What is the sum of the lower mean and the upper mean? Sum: 1.92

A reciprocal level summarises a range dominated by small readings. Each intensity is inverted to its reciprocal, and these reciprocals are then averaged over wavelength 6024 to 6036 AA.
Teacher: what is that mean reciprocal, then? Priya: 0.1082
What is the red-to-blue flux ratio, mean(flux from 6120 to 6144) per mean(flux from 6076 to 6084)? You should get 0.93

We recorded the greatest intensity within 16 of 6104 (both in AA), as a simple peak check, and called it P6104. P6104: 9.547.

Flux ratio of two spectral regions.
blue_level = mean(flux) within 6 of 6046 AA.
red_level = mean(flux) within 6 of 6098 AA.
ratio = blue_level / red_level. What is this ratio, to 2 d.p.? 0.95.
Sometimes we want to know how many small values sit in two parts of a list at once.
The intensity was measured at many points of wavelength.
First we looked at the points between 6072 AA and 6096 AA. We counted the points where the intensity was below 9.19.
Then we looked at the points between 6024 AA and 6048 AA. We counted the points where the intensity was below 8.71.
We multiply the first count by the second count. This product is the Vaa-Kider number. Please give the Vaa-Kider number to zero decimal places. 9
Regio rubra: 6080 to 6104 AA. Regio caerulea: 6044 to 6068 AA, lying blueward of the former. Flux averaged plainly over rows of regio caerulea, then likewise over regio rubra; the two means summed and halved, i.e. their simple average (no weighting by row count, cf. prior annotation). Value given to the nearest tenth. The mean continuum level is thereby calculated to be 8.8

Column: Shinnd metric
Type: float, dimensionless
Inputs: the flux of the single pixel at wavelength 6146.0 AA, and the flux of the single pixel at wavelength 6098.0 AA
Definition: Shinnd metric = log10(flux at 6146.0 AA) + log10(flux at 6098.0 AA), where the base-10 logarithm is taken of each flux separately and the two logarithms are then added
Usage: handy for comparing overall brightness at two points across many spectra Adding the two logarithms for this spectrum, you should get 1.95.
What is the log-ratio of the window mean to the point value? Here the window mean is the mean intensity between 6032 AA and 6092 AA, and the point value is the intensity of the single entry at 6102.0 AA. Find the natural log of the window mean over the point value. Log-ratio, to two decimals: 0.13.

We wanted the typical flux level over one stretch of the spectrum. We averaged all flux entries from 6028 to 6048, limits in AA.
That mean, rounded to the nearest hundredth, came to 8.73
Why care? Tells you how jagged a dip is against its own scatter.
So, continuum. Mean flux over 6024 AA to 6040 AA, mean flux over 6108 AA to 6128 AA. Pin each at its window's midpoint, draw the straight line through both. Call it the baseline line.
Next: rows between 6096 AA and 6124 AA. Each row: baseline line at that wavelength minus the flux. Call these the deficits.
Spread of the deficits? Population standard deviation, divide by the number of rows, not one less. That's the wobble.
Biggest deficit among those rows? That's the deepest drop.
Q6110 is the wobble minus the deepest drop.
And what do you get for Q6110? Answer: -1.0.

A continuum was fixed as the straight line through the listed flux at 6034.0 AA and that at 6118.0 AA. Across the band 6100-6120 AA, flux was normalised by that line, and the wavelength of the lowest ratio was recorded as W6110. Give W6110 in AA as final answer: 6102.0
